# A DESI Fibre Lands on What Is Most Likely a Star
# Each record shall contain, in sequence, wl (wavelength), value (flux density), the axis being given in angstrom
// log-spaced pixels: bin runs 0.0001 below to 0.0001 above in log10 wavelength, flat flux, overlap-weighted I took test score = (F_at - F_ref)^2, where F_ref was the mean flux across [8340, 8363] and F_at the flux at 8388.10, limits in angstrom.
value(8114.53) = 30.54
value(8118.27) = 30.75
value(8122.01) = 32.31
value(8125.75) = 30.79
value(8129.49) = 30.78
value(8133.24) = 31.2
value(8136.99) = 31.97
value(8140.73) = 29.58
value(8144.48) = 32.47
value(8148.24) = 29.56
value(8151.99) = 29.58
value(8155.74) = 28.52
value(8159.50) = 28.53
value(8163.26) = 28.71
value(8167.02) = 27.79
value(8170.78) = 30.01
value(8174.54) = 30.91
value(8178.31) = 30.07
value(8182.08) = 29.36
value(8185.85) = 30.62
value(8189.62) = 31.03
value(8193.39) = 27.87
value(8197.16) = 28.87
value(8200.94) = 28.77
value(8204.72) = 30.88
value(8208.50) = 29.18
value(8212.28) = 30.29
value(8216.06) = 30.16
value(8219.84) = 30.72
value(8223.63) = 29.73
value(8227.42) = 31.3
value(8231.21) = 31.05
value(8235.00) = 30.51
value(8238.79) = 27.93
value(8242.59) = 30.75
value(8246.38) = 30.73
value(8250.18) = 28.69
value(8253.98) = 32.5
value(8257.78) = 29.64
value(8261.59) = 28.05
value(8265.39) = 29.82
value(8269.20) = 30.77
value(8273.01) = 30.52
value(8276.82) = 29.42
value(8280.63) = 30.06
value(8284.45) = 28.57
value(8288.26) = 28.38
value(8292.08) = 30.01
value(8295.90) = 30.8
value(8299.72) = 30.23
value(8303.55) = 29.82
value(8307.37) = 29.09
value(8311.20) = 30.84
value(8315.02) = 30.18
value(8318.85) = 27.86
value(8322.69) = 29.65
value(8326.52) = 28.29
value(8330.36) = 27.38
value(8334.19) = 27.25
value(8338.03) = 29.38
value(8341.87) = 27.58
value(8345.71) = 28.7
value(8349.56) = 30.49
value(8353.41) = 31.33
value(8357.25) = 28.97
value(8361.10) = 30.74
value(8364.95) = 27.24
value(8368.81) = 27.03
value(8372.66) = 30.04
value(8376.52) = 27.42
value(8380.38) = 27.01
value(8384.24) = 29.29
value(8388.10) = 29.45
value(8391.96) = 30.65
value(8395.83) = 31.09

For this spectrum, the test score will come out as 0.0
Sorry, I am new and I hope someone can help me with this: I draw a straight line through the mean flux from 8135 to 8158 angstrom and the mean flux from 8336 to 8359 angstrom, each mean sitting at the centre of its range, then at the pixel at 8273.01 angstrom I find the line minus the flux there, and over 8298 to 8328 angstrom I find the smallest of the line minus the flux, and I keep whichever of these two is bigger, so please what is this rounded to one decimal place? -0.8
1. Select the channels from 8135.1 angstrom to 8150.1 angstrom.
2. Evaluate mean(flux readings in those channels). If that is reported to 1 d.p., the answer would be 30.9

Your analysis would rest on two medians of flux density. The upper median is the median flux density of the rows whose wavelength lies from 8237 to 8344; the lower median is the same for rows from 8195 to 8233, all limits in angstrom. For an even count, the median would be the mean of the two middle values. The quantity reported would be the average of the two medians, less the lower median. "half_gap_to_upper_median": -0.3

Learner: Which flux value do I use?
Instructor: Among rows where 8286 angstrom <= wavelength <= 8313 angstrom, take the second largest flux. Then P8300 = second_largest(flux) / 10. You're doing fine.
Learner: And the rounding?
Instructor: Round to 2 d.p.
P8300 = 3.08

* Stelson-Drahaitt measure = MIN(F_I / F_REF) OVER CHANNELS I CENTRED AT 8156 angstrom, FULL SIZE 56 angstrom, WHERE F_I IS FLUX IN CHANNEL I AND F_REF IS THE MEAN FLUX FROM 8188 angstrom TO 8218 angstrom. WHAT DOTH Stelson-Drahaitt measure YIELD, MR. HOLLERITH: 0.938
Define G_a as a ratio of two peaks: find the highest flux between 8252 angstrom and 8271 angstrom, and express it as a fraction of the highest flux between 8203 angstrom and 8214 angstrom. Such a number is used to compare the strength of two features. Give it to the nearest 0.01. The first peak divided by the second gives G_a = 1.05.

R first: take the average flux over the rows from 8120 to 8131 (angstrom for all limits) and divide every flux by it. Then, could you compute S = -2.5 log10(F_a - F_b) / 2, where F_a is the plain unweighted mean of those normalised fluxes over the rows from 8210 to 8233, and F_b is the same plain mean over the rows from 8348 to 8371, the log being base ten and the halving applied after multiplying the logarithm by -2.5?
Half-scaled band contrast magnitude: 1.8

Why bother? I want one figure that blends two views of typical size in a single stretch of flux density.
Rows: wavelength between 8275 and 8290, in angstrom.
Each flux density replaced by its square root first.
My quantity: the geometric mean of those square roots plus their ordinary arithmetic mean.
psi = 10.79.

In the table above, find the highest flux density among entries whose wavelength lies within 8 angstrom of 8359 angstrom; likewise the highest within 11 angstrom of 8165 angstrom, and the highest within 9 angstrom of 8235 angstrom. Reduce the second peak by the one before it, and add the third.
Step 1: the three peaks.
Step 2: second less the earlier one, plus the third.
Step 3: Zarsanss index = 30.9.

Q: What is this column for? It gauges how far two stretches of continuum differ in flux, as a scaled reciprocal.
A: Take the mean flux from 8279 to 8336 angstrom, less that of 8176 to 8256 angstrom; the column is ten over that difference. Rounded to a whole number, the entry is -12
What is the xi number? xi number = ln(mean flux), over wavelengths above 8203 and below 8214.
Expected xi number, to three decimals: 3.405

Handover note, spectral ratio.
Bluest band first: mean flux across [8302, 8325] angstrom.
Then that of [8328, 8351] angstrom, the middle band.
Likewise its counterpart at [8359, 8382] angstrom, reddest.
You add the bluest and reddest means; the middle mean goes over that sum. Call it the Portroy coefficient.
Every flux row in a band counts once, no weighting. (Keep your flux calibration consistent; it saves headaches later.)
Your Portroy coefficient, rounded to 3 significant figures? 0.492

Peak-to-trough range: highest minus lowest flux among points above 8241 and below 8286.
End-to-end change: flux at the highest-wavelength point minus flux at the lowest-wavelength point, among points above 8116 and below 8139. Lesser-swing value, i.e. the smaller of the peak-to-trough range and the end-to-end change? 1.2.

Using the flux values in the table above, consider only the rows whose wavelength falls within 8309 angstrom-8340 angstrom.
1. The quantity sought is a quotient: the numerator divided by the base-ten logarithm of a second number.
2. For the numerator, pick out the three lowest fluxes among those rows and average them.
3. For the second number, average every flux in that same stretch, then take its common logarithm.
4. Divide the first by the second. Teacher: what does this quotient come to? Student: 18.8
